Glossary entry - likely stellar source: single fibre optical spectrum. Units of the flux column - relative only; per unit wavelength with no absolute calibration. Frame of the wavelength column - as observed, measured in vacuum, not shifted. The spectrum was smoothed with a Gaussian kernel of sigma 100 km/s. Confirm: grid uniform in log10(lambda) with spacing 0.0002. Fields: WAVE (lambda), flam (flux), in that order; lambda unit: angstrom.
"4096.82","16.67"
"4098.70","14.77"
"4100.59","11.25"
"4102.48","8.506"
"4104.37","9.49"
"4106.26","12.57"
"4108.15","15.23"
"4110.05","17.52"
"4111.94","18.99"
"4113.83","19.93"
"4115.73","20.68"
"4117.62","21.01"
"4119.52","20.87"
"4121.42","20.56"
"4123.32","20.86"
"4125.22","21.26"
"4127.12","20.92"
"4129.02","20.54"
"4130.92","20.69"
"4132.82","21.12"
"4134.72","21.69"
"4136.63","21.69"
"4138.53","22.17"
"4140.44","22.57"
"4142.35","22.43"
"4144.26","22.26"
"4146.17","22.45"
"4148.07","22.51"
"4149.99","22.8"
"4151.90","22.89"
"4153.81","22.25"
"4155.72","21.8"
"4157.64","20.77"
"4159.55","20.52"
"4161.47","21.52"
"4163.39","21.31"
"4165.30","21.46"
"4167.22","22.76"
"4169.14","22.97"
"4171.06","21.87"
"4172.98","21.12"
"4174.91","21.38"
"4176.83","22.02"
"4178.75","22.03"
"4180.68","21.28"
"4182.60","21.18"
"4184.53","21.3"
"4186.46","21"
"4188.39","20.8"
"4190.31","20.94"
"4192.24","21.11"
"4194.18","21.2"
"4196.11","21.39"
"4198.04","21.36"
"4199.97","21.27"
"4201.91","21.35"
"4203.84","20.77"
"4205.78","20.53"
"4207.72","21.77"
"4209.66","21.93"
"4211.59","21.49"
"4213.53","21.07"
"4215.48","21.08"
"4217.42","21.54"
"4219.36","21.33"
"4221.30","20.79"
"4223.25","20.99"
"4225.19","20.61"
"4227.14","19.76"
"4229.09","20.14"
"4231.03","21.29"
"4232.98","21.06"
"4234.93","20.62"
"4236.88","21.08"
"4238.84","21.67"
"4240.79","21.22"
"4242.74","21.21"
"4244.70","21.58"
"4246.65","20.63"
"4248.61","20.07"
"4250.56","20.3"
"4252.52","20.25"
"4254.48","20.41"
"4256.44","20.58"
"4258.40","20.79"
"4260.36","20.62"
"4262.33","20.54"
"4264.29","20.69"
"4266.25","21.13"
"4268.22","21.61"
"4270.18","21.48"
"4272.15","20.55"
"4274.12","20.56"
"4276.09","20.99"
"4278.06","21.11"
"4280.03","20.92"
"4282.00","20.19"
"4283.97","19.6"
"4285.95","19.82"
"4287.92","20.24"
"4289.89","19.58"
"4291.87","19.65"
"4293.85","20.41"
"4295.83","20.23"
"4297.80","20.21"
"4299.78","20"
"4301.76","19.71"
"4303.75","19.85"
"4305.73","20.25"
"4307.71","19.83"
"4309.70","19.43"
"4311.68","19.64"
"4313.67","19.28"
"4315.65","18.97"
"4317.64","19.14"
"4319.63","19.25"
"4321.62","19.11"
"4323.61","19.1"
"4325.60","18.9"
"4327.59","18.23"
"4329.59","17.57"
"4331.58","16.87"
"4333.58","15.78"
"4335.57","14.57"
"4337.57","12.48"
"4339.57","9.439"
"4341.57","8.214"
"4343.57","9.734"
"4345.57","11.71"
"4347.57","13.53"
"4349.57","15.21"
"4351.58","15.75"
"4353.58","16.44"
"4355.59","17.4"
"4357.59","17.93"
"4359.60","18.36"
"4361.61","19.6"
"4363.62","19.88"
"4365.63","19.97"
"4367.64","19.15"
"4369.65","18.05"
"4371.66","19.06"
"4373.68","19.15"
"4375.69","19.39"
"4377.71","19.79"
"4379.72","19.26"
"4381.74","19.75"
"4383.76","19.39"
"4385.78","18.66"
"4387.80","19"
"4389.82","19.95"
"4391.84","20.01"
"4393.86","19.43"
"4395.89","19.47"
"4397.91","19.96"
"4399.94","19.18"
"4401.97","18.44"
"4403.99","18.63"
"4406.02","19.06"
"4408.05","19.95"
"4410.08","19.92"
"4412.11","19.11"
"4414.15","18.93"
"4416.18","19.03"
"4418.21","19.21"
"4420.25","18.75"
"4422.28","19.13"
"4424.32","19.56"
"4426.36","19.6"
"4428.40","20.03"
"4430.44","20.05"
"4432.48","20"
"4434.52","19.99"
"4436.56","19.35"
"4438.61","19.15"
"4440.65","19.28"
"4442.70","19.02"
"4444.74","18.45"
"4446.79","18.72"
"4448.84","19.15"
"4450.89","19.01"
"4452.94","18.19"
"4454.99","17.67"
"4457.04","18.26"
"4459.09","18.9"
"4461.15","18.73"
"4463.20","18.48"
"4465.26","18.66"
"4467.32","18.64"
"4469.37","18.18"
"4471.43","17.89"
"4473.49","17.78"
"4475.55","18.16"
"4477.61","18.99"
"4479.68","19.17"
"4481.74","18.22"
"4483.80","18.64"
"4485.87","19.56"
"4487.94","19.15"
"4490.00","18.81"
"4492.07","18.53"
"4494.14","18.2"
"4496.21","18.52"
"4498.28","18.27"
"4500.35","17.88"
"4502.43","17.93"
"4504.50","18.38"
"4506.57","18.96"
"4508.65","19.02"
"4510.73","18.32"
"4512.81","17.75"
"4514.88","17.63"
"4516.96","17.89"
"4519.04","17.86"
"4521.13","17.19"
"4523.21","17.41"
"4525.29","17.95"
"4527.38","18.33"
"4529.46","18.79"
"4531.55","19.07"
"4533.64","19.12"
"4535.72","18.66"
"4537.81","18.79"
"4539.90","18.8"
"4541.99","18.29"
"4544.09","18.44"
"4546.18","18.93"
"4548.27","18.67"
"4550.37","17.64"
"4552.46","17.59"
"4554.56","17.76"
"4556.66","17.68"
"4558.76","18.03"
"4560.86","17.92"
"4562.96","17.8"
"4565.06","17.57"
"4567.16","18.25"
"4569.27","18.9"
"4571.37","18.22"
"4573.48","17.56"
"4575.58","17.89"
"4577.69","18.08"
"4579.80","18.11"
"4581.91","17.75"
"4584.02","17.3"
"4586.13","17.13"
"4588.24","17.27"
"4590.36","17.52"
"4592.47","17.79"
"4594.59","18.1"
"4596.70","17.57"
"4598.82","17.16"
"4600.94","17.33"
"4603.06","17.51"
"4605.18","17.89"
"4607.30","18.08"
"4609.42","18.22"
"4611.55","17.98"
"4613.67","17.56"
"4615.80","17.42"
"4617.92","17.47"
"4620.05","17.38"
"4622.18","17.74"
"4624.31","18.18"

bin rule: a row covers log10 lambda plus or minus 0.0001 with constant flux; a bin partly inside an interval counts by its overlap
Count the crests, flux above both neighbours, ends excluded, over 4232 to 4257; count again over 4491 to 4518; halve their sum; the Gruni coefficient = 2.50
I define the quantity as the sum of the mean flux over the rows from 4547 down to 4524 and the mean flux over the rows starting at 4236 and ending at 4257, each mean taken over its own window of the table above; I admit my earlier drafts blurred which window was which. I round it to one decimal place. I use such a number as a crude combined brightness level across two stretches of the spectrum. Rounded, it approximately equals 39.5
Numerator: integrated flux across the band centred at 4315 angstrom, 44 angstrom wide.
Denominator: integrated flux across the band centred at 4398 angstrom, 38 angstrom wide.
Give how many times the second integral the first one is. 1.1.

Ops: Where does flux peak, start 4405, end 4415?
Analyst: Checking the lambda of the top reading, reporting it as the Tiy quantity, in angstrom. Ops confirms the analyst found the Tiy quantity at 4408.05 angstrom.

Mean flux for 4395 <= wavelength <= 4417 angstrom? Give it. 19.2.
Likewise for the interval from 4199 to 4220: 21.3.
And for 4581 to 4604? 17.5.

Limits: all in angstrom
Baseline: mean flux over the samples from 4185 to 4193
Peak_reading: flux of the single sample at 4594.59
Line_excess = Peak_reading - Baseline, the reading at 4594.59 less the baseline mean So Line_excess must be -2.9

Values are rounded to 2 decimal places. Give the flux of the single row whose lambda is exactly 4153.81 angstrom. 22.25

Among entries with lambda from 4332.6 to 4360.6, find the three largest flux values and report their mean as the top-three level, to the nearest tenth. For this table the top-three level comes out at 17.9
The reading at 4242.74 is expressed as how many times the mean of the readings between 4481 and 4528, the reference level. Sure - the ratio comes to 1.2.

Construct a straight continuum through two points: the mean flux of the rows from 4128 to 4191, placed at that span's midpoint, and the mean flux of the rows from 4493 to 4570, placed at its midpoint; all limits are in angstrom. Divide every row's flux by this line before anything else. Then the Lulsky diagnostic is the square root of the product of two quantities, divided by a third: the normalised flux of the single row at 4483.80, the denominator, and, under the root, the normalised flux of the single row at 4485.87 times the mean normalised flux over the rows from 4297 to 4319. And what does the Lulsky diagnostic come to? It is 1.01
